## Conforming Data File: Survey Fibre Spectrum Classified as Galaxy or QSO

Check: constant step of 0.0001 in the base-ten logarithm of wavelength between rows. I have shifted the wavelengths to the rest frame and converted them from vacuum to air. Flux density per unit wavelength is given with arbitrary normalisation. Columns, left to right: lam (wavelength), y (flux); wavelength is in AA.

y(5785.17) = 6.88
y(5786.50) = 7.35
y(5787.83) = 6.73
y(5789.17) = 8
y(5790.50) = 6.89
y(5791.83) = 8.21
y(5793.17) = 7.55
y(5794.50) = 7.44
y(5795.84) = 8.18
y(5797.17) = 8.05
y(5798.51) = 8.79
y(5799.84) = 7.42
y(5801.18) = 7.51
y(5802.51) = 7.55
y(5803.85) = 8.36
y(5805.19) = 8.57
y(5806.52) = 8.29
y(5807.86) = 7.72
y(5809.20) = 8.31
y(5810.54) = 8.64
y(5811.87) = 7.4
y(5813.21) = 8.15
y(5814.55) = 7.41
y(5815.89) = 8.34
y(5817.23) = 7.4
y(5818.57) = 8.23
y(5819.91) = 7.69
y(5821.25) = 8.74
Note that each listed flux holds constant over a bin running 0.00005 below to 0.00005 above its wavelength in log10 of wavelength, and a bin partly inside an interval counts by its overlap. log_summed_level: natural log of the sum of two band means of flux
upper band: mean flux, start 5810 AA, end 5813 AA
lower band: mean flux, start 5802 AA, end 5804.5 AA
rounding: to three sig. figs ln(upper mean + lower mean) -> 2.77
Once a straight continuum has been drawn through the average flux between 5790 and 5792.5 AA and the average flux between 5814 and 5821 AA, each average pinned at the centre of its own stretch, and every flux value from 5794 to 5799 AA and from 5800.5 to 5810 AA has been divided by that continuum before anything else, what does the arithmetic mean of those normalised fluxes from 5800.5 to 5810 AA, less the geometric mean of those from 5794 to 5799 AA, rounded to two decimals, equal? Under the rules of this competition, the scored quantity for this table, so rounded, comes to -0.02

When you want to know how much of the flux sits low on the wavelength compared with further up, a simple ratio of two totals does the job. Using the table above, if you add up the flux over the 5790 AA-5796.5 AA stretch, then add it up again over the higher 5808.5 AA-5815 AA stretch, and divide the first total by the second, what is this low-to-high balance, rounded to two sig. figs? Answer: 0.96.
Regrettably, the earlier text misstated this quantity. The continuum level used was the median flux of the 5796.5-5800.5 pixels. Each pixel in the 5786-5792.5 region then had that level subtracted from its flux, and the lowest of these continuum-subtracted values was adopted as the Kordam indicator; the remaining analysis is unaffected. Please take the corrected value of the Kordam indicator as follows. -1.320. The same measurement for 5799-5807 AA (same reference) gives -0.630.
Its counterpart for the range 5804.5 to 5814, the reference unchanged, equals -0.650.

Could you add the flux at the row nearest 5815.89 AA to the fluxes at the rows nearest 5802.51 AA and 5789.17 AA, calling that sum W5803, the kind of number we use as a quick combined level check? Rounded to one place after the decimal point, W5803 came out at 23.9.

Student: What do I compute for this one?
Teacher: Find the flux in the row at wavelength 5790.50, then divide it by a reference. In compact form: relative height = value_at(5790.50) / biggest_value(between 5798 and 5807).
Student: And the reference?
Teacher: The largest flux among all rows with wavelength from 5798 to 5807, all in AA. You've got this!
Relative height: 0.78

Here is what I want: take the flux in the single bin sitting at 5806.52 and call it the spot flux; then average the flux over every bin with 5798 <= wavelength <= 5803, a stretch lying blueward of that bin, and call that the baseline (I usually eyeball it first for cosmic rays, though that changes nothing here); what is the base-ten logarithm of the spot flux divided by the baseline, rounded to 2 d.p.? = 0.03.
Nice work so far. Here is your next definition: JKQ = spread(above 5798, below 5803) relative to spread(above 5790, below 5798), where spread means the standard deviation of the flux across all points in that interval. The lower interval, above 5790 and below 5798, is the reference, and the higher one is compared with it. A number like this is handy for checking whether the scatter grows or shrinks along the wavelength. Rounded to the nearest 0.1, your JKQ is 1.2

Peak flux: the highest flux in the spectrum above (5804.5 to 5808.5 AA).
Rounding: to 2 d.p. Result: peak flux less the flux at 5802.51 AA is 1.02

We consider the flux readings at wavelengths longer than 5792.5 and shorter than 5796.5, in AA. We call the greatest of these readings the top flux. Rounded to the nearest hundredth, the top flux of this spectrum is 8.18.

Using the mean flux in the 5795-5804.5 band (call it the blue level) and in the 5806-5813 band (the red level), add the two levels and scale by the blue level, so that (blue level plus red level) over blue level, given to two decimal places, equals 2.01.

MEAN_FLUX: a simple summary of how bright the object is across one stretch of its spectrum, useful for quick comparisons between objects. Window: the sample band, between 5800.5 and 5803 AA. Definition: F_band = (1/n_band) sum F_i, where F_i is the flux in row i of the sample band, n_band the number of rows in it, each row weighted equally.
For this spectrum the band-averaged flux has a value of 7.53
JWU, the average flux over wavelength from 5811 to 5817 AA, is 7.83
